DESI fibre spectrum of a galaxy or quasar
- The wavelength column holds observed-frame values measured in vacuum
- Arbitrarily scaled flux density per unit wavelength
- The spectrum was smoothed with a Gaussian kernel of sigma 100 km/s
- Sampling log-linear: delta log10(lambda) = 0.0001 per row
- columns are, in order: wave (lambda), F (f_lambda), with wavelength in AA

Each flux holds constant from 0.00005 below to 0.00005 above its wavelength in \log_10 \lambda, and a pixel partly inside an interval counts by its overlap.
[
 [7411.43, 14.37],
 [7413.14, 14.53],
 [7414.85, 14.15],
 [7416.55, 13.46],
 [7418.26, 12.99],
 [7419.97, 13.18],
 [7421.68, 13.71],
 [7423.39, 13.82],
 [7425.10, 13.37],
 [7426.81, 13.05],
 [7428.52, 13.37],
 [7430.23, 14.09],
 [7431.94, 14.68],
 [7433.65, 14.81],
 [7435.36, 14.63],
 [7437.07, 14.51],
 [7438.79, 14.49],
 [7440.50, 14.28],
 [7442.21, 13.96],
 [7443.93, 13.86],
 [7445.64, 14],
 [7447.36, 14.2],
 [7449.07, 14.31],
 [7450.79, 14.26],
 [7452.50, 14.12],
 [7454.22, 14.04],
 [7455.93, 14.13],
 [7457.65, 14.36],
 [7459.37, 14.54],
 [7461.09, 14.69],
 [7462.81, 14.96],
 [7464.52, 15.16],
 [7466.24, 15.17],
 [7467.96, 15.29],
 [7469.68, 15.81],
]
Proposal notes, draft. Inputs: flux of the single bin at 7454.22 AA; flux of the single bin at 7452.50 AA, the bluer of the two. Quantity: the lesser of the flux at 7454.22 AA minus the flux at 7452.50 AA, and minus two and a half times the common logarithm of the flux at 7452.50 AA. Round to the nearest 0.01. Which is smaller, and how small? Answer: -2.87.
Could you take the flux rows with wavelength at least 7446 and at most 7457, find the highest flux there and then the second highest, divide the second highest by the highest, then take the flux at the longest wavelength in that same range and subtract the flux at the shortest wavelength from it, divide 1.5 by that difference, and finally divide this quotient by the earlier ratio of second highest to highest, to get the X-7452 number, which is -22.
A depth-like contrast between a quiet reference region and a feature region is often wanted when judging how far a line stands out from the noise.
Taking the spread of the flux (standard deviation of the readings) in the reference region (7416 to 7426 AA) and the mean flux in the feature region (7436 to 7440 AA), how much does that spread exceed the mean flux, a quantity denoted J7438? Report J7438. -14.2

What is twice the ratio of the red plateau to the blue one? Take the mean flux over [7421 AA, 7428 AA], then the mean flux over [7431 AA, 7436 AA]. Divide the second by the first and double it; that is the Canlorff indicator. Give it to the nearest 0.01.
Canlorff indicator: 2.18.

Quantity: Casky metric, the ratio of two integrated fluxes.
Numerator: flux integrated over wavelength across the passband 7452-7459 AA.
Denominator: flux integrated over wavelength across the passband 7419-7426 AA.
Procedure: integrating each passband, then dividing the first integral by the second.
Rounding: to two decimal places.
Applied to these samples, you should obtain 1.05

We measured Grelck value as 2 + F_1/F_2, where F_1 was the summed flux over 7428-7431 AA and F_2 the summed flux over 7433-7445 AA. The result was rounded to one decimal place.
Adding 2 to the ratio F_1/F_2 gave 2.3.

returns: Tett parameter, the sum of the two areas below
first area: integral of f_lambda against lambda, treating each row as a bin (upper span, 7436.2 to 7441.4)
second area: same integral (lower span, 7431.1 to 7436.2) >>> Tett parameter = 150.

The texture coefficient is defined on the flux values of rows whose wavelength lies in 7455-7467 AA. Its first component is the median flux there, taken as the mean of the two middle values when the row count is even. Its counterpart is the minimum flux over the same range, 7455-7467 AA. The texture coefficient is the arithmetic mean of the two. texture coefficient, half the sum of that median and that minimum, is 14.4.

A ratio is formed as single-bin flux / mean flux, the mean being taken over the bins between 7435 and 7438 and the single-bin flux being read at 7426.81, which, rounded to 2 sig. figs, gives 0.90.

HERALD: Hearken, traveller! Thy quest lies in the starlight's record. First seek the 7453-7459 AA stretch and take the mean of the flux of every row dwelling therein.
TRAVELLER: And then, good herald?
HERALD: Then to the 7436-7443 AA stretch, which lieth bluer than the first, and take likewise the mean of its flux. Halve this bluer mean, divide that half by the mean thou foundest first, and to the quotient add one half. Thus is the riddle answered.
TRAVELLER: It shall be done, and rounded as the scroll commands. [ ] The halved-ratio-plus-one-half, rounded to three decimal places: 1.005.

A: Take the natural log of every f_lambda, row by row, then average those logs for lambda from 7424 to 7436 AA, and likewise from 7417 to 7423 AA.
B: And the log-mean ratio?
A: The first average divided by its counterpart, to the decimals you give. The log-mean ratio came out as 1.02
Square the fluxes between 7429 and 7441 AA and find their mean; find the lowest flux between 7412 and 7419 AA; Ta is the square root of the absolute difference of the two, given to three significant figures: 14.0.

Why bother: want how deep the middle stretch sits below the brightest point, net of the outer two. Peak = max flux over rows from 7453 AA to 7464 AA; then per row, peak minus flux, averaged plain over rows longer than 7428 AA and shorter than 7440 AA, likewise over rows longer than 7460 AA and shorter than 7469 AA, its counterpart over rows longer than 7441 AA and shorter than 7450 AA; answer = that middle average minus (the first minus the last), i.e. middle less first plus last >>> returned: 0.2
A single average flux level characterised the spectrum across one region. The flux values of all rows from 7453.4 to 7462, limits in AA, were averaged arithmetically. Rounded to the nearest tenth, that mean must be 14.4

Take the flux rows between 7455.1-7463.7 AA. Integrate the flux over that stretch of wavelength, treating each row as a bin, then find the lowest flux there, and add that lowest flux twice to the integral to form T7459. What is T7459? 153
